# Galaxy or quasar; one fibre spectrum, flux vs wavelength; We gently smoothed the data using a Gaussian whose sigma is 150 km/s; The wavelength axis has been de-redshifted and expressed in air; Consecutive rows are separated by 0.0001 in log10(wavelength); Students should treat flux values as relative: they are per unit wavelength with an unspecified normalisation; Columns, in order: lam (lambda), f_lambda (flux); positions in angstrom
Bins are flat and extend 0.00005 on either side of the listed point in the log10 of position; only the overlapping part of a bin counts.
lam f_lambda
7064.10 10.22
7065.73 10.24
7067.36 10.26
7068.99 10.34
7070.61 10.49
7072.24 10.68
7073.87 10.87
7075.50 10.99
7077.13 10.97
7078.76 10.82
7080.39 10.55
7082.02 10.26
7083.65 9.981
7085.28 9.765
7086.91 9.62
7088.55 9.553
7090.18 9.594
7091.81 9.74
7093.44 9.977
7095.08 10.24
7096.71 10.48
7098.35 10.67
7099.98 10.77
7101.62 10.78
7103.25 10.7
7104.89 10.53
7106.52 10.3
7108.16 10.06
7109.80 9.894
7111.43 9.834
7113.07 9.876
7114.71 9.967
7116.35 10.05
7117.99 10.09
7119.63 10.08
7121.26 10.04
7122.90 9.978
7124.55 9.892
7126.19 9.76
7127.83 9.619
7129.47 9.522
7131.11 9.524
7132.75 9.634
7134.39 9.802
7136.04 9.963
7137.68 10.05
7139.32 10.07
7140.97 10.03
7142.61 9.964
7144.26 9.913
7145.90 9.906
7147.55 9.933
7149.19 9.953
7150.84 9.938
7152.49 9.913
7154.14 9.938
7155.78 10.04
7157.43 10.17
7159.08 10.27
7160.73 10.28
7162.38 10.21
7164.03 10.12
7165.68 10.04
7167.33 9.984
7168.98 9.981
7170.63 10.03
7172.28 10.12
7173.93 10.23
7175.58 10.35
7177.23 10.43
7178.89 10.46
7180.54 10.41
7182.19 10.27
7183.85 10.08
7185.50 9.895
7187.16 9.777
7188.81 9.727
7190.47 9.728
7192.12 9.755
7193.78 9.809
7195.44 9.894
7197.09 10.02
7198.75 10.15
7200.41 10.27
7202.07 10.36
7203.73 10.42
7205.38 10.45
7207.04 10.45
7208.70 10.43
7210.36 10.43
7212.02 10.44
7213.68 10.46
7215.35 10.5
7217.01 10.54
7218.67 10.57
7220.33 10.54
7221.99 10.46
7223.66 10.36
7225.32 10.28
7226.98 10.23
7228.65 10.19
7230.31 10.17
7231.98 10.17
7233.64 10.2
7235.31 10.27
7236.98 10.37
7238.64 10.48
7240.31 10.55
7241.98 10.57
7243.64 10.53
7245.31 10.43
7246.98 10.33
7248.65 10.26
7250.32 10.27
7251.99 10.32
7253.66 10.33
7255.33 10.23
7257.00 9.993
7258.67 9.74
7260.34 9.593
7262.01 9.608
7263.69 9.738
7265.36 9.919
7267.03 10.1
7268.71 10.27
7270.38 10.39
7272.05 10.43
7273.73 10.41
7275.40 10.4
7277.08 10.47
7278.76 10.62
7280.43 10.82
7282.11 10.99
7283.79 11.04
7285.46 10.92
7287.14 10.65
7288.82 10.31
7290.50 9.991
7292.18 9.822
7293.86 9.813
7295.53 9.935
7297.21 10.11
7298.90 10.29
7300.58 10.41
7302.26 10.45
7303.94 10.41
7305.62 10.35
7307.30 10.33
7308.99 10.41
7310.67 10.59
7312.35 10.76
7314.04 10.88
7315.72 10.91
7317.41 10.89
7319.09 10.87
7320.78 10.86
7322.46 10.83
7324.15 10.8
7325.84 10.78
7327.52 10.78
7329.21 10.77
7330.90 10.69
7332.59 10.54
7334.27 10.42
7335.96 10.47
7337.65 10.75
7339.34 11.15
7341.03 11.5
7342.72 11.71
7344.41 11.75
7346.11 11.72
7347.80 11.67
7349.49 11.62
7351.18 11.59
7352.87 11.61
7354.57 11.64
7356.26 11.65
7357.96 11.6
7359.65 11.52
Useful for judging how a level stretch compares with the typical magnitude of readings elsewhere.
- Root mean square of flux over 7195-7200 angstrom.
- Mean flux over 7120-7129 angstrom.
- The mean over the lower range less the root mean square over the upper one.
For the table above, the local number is -0.16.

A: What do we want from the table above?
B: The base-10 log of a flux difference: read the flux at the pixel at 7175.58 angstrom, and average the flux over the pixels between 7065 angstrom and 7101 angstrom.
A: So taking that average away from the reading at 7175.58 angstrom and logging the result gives -1.4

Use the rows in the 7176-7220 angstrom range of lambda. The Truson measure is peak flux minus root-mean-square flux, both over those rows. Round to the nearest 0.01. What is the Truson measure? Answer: 0.35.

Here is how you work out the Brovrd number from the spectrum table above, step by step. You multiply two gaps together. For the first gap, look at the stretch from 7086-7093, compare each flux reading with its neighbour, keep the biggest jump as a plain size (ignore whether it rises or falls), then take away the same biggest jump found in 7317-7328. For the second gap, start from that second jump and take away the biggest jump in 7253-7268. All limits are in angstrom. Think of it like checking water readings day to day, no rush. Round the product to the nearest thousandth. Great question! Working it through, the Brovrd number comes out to -0.026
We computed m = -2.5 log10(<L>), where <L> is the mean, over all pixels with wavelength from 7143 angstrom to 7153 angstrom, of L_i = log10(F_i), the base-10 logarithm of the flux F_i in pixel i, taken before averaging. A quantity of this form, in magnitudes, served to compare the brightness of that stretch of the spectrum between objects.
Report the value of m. 0.004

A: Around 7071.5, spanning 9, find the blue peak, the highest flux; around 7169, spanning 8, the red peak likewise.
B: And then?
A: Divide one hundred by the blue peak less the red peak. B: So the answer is 115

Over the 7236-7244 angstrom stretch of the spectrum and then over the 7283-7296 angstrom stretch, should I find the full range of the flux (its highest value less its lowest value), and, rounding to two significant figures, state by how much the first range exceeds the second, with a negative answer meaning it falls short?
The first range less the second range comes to -1.0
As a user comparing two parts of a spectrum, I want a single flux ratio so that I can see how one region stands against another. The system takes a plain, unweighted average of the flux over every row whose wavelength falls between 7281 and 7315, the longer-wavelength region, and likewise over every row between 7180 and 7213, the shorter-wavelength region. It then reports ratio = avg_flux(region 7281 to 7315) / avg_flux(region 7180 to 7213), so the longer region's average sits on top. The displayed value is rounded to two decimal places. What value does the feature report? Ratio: 1.03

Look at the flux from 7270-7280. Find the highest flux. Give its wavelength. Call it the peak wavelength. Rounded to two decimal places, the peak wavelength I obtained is 7278.76 angstrom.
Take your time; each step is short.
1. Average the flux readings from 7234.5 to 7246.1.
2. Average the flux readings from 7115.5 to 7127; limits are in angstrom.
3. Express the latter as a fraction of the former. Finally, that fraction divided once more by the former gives 0.091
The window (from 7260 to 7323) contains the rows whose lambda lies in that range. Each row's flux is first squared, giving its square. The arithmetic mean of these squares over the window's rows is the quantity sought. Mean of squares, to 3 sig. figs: 109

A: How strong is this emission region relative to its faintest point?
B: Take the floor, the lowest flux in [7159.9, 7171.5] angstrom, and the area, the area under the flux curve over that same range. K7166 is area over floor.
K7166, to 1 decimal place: 11.7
